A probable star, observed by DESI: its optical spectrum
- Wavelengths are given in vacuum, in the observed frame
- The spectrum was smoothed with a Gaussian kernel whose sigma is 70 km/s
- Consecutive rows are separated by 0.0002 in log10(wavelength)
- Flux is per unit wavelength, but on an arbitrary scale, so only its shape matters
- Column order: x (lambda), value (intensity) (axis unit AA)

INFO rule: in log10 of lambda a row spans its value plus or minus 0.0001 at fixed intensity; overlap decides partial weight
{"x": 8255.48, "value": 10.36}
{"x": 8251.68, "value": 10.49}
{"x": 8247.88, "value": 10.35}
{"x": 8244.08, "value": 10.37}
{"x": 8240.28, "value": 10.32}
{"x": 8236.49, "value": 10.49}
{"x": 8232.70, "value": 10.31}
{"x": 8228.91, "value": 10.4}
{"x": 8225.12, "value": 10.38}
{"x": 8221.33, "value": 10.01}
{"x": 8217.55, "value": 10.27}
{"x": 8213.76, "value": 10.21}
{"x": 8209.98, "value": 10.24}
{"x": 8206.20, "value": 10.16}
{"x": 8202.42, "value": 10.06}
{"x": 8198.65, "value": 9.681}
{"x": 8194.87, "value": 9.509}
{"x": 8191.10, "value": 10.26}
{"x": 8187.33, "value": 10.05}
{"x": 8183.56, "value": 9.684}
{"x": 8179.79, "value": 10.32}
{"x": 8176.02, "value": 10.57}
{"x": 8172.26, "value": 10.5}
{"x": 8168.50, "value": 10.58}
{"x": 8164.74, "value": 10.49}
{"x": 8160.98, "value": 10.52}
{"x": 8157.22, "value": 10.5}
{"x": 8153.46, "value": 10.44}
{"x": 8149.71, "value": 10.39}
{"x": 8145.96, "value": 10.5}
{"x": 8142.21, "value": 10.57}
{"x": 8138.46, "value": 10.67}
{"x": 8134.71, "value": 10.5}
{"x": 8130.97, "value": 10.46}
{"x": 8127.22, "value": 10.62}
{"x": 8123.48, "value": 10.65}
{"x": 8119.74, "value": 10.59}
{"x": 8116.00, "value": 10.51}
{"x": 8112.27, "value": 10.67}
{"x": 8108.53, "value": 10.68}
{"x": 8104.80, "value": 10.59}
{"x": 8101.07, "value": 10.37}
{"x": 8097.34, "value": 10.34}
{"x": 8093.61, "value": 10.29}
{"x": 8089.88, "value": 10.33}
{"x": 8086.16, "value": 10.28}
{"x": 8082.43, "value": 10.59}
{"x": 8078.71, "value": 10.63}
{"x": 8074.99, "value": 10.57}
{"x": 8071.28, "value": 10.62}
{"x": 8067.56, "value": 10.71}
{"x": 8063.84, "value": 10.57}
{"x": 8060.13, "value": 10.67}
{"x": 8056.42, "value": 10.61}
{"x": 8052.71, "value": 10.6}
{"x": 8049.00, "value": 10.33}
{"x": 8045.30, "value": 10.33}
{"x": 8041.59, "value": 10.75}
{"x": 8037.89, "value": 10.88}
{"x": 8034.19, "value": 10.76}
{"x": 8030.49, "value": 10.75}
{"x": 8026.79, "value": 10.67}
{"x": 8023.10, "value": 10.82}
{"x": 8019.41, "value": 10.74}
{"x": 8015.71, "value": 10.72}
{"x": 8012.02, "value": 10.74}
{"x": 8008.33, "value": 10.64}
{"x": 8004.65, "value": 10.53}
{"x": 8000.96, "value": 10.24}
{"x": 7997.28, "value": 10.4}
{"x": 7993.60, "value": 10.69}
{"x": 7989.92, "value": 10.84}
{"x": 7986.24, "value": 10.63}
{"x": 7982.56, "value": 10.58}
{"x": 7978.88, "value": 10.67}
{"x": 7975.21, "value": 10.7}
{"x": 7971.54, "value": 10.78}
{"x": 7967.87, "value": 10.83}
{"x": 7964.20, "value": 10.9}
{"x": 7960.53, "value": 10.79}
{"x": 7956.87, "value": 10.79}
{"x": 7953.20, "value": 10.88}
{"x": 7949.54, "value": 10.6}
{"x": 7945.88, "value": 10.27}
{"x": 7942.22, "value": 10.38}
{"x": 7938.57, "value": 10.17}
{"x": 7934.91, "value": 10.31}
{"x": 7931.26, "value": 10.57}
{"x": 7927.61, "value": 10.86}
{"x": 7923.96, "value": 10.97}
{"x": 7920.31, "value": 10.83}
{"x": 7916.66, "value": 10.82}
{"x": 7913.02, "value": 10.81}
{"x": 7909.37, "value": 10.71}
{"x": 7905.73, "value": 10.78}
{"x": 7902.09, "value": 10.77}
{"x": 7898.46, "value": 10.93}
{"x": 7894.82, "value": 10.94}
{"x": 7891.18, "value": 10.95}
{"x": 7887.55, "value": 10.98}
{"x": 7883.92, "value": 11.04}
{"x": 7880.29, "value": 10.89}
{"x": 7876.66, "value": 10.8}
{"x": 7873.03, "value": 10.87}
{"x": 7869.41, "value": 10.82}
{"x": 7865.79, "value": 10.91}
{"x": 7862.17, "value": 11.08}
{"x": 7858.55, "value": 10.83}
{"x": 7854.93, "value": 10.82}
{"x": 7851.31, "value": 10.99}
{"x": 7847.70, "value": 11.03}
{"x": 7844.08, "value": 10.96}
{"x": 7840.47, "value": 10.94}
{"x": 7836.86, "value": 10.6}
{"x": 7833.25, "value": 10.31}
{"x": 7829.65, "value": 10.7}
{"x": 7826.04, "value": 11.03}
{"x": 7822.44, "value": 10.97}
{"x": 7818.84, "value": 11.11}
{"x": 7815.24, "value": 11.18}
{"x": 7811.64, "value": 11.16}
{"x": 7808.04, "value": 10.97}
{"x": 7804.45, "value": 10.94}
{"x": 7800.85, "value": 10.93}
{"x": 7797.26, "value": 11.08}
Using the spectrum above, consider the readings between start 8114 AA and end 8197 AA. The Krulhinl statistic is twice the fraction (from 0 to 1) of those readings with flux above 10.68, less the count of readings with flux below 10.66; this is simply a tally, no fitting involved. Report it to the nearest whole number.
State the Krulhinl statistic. -21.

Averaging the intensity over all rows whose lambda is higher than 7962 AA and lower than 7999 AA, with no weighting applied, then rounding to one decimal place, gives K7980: 10.7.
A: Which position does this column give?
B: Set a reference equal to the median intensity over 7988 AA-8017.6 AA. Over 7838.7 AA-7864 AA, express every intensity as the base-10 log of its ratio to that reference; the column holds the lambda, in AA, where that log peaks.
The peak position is 7862.17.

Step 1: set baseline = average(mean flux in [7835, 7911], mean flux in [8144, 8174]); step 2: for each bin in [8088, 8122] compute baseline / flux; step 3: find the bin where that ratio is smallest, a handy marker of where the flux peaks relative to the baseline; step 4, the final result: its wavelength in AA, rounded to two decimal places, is 8108.53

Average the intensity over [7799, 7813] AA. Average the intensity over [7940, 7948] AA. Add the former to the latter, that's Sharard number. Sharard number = 21.3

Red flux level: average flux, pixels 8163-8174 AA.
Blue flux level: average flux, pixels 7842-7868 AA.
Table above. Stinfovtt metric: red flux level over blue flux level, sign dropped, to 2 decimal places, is 0.96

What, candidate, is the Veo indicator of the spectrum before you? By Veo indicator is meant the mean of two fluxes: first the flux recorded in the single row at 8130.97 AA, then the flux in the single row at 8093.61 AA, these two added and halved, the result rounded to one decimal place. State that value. 10.4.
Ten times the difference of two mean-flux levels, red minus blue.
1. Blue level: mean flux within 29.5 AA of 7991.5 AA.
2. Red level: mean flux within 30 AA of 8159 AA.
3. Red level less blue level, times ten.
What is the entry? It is -2.4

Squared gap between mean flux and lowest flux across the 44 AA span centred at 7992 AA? 0.14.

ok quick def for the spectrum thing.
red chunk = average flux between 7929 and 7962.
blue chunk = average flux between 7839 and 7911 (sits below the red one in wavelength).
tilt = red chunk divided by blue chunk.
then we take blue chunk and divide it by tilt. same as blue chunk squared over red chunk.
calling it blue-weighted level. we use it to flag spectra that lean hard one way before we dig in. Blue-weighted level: 11.3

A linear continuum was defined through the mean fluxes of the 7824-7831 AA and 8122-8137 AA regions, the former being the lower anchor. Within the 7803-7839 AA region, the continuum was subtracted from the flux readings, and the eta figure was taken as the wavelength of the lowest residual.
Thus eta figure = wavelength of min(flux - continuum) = 7833.25 AA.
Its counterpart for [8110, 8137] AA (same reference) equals 8130.97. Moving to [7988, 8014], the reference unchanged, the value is 8000.96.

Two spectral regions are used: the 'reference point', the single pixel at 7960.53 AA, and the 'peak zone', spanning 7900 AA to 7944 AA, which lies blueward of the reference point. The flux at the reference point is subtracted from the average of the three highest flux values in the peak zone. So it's 0.10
